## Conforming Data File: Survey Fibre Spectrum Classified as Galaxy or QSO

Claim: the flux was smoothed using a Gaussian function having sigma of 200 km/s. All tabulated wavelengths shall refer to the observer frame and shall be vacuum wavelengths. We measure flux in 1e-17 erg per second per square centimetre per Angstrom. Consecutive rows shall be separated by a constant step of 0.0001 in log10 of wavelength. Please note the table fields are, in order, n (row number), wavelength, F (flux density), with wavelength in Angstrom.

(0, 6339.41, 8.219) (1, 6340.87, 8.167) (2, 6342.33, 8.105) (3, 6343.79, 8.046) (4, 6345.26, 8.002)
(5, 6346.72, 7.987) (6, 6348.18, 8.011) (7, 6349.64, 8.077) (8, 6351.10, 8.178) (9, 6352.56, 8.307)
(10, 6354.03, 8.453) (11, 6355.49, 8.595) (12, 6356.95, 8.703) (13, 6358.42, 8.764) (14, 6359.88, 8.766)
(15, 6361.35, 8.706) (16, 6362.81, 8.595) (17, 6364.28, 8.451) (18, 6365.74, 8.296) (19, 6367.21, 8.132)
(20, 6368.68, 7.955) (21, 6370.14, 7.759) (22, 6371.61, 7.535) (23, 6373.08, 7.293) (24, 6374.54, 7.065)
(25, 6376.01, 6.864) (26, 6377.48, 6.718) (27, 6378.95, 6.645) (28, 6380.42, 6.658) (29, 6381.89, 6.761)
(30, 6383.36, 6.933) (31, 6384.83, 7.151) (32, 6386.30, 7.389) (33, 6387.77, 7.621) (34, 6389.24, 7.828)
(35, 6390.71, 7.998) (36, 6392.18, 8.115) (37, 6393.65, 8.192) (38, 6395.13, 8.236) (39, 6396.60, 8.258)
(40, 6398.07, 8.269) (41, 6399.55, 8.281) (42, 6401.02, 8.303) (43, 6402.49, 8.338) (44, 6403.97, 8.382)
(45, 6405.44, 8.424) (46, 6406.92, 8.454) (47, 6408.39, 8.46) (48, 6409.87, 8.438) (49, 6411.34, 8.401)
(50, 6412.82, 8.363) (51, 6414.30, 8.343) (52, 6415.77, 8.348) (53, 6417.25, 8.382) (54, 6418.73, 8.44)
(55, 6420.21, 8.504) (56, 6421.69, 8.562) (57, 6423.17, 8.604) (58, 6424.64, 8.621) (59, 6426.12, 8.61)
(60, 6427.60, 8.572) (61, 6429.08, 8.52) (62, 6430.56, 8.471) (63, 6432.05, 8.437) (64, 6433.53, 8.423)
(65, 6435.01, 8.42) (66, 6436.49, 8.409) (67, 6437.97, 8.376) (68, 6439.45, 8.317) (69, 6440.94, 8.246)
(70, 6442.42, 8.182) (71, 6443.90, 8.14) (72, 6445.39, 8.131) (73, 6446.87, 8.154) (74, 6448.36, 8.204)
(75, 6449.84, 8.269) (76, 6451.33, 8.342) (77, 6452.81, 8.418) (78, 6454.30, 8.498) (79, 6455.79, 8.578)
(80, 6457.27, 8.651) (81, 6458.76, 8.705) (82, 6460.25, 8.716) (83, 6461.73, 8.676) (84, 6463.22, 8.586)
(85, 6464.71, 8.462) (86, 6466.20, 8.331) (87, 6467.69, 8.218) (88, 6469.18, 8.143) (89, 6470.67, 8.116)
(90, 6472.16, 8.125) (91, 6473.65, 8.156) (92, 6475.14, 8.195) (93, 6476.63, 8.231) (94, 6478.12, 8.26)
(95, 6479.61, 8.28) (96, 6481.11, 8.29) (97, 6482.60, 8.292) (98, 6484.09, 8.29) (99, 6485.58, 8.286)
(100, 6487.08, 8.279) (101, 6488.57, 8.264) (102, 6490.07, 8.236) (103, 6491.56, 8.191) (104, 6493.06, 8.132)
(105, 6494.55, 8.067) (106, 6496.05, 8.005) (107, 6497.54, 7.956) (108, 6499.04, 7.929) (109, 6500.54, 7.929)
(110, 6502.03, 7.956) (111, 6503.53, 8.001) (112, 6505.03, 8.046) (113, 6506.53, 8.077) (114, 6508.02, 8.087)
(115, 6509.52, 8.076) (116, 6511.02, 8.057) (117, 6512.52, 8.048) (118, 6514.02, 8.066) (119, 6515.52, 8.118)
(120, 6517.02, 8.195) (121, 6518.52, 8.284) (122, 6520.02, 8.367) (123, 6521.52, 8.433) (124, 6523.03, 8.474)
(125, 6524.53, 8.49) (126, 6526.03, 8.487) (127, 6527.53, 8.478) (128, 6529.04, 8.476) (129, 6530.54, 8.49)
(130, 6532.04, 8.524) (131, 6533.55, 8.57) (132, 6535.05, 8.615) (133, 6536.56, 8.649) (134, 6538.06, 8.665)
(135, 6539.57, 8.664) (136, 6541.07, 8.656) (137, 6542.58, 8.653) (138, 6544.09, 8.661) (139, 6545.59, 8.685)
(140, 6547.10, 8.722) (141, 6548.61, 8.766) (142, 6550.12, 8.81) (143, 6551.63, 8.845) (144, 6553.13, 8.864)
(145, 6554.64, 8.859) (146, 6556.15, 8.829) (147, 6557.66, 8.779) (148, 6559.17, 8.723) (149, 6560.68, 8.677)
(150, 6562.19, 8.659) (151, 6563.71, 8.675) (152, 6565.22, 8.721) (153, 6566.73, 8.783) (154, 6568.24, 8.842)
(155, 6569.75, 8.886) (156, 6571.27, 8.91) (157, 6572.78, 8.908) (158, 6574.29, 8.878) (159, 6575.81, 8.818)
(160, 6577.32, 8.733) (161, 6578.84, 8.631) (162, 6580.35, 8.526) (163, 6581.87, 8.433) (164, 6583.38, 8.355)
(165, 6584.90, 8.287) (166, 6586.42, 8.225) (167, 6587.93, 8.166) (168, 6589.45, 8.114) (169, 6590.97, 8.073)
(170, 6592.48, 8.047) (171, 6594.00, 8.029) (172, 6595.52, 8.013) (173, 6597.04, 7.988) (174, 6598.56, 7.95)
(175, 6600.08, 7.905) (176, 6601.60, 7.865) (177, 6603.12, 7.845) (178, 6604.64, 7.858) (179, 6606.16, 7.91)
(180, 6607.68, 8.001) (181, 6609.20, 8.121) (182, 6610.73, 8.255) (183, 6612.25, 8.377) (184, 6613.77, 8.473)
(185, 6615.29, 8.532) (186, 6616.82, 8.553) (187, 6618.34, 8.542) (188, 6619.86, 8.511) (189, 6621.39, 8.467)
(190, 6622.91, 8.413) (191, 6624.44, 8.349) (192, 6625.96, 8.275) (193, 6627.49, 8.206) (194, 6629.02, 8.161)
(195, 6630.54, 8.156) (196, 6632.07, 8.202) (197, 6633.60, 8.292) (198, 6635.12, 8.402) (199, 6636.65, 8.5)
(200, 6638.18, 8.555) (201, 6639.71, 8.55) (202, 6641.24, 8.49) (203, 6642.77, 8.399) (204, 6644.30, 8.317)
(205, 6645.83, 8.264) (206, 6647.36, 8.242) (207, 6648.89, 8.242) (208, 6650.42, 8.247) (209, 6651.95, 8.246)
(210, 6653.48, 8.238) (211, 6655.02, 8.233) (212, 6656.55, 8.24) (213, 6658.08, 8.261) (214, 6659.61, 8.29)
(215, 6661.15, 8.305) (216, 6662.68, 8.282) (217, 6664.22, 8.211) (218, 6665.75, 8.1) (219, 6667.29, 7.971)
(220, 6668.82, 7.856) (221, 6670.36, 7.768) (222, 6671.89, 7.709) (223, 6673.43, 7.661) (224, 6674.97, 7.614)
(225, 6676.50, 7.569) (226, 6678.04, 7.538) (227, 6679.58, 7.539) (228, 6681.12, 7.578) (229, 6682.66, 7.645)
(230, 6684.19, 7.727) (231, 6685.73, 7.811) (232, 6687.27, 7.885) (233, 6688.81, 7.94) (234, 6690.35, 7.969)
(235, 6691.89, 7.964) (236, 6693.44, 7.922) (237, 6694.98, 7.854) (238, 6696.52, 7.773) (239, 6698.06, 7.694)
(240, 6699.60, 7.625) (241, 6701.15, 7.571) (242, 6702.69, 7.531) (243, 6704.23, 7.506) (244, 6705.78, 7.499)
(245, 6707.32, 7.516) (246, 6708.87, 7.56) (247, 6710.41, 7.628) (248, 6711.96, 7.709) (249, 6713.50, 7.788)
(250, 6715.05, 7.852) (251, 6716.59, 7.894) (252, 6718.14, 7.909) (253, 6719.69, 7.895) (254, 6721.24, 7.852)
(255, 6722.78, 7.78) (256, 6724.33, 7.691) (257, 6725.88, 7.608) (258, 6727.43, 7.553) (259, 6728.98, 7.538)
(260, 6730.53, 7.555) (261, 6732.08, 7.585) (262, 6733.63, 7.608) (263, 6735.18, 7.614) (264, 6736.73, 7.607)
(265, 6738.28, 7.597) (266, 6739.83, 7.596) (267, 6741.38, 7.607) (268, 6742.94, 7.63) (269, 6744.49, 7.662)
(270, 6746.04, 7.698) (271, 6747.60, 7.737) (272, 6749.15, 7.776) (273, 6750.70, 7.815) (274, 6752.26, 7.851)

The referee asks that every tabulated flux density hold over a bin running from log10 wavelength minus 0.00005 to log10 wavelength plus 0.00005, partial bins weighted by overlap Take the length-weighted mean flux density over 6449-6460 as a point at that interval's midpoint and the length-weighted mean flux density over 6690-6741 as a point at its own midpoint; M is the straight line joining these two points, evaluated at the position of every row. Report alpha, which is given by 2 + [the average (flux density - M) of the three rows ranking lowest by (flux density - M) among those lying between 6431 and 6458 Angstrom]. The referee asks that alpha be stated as 1.61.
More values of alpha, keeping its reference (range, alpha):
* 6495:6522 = 1.58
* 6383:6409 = 0.44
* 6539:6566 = 2.43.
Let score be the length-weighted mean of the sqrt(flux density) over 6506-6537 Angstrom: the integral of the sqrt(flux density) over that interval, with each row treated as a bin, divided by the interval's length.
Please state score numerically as 2.89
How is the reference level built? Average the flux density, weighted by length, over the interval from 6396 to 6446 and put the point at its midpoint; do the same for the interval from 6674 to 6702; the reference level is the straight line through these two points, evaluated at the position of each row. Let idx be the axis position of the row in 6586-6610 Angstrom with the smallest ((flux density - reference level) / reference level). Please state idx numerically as 6603.12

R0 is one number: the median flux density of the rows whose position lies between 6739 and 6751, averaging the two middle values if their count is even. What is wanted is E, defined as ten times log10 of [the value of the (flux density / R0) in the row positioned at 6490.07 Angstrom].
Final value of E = 0.30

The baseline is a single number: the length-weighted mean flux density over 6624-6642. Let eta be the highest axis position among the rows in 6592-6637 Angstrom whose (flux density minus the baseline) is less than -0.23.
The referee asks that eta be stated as 6607.68 Angstrom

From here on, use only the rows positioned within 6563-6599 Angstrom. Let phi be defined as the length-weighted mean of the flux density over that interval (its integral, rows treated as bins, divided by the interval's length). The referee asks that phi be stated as 8.46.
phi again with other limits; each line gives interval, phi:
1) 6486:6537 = 8.23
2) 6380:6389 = 7.14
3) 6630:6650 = 8.35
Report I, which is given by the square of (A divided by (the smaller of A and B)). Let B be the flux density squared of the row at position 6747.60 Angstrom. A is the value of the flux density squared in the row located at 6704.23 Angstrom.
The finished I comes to 1.00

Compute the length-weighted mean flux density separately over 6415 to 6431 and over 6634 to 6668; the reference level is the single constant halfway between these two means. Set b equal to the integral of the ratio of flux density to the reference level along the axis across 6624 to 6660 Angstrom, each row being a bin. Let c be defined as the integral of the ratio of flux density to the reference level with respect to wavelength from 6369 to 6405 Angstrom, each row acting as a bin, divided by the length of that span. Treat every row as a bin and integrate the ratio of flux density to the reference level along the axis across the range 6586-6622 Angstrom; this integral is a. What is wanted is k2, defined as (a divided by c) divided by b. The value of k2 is 1.08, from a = 34.9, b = 35.6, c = 0.91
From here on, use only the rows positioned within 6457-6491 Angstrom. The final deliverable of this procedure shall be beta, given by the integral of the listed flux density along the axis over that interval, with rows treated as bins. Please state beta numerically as 283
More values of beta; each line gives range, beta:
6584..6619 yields 285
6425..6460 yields 294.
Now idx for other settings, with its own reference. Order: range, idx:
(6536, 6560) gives 6536.56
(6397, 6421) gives 6398.07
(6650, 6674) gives 6673.43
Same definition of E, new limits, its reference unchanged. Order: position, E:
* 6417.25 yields 0.38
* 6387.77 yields -0.03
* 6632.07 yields 0.29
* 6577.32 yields 0.56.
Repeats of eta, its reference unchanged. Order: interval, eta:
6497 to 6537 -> 6514.02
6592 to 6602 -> 6601.60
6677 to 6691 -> 6690.35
